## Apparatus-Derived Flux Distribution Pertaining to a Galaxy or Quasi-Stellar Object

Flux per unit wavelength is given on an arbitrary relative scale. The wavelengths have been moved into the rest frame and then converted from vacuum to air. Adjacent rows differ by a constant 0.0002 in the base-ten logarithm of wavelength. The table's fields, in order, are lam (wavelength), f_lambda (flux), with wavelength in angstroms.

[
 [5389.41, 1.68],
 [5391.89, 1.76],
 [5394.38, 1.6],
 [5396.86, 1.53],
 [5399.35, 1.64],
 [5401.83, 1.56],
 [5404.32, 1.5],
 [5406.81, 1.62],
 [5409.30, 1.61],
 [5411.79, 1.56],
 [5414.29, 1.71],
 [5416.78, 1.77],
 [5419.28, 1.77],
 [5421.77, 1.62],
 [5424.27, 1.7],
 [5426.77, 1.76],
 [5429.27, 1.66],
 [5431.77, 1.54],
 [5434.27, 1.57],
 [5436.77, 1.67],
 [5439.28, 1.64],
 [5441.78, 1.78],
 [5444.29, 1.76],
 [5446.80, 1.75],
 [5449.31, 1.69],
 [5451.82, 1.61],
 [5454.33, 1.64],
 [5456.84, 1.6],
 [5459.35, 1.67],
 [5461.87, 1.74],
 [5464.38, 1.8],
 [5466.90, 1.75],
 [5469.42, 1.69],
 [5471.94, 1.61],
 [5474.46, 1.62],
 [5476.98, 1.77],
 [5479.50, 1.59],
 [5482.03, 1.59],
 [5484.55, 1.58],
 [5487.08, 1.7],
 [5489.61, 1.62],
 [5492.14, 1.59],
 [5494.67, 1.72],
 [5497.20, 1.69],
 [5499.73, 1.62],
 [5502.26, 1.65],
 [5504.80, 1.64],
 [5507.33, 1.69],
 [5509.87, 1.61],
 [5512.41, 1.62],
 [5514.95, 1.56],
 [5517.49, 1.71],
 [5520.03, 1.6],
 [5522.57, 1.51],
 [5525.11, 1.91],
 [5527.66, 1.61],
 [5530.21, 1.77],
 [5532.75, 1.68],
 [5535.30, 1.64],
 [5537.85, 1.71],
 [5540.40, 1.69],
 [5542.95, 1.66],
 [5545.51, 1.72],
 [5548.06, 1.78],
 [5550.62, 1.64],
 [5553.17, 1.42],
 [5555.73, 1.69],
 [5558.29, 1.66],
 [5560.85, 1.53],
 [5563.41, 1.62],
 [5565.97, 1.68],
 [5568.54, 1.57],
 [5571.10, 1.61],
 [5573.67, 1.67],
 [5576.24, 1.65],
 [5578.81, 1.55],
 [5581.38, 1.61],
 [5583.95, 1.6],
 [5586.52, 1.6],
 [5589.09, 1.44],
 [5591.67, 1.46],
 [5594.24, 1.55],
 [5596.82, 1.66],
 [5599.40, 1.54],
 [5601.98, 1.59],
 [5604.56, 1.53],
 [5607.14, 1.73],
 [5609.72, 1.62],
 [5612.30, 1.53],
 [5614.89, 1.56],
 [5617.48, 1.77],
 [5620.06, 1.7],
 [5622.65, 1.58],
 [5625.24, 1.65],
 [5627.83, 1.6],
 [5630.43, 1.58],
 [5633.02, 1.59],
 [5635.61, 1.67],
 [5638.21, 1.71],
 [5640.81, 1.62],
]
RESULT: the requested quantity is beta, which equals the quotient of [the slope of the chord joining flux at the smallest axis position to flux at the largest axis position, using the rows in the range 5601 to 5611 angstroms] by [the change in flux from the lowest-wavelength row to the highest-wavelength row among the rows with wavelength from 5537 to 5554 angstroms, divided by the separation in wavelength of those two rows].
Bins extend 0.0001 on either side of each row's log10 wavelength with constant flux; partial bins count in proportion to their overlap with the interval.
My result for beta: -0.2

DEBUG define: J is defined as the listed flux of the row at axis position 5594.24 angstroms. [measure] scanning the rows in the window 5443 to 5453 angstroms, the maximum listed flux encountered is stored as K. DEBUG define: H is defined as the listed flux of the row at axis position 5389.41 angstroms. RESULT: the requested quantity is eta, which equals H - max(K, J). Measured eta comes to -0.08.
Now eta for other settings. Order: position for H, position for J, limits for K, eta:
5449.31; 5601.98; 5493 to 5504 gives -0.03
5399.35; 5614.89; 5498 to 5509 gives -0.05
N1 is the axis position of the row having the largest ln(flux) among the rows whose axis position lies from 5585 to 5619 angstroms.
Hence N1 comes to 5617.48 angstroms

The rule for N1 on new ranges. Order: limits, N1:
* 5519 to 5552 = 5525.11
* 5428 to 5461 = 5441.78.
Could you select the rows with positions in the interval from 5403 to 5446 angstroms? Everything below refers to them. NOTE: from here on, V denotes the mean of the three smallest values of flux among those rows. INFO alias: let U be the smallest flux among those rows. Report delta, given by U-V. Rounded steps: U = 1.5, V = 1.53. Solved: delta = -0.03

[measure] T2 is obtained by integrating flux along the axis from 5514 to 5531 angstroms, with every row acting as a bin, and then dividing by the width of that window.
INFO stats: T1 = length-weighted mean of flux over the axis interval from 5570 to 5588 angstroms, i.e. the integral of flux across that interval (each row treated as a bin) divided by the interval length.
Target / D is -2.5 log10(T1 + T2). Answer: -1.289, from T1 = 1.61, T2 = 1.666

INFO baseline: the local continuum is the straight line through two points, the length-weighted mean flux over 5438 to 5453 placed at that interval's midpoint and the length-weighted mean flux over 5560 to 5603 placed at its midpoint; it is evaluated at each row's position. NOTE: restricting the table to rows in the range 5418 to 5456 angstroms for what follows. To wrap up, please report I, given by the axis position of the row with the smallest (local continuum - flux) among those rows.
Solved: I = 5441.78 angstroms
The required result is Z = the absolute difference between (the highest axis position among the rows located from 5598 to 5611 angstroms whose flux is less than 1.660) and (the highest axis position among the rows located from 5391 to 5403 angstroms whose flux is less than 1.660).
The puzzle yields 207.9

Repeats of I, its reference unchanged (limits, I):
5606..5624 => 5617.48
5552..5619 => 5617.48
